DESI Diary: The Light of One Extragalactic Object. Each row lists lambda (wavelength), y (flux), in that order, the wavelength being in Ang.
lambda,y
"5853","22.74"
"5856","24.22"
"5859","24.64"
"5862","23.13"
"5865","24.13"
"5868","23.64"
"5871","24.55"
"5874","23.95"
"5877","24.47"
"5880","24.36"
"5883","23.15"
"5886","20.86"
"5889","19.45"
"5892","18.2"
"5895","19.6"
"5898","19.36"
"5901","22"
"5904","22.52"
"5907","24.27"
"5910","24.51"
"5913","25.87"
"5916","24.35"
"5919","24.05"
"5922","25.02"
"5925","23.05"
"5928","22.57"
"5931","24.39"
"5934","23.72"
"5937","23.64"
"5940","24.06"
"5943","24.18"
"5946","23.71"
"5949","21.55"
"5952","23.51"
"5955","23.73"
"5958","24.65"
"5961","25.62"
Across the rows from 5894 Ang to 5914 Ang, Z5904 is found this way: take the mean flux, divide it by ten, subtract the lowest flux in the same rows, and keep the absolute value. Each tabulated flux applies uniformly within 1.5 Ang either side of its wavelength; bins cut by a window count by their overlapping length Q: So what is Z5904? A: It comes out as 17.1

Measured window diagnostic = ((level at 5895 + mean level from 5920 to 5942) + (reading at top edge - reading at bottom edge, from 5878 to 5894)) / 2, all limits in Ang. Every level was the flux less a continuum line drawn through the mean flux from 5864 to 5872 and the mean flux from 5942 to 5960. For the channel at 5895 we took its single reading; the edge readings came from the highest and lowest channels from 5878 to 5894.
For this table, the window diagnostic -5.2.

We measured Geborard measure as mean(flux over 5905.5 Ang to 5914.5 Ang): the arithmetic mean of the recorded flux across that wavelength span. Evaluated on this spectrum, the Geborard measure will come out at 24.9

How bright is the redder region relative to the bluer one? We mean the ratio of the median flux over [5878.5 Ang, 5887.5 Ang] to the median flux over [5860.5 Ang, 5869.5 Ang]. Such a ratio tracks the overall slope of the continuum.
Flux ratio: 0.98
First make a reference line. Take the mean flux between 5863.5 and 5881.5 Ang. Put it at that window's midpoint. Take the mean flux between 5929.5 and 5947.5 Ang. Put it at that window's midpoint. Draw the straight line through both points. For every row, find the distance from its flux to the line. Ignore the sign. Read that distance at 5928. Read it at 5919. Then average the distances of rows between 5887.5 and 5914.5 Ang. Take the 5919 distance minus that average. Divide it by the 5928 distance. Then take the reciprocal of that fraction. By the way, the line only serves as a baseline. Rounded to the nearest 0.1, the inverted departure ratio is -0.5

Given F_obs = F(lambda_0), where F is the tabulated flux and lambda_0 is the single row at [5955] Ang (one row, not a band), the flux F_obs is 23.73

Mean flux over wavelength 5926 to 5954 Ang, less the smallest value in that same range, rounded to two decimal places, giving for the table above 1.93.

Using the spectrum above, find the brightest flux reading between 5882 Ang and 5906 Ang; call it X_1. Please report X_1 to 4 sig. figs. 23.15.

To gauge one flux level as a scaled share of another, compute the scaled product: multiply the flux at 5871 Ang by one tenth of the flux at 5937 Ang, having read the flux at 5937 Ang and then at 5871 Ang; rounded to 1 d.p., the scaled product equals 58.0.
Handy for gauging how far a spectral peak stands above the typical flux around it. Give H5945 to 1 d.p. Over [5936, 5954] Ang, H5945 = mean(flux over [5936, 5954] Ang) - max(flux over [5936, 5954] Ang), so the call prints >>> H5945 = -0.7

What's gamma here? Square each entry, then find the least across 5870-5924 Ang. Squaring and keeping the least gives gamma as 331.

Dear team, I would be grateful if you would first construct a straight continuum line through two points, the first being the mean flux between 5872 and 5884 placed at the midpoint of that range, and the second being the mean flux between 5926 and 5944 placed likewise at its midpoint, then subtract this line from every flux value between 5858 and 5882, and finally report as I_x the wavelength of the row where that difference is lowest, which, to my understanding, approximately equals 5862 Ang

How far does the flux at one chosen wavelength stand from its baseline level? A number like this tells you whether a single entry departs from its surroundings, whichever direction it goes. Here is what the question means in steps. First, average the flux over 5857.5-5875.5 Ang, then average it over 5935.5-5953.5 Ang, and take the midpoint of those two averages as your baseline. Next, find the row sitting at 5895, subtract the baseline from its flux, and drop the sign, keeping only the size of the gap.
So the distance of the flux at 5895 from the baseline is 4.1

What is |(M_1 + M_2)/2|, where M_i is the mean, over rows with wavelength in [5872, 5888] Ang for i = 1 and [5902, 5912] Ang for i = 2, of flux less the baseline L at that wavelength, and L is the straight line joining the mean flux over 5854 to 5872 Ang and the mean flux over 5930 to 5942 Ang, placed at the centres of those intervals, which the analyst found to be 0.4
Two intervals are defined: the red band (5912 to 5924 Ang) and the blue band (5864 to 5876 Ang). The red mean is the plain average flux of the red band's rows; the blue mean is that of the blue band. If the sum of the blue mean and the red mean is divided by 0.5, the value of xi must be 98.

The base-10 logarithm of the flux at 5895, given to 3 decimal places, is 1.292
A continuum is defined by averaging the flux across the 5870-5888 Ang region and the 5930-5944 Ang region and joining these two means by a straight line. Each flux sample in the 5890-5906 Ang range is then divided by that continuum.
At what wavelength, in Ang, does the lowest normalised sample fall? 5892 Ang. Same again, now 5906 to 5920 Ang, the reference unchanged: 5919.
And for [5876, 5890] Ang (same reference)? 5889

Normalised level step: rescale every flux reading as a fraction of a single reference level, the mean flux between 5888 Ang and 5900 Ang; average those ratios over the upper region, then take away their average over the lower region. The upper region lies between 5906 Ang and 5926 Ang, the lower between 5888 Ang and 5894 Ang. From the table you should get 0.29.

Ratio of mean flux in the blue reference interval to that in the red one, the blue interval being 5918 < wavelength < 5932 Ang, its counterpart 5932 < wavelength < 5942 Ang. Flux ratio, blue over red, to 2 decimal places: 1.00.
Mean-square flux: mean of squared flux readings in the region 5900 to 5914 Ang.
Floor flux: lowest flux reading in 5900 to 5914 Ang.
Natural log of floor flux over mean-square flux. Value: -3.25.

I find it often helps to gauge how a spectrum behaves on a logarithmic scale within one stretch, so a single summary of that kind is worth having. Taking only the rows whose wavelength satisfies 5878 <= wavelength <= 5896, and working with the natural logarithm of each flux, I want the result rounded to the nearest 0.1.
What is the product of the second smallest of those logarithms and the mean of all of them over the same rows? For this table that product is 9.0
